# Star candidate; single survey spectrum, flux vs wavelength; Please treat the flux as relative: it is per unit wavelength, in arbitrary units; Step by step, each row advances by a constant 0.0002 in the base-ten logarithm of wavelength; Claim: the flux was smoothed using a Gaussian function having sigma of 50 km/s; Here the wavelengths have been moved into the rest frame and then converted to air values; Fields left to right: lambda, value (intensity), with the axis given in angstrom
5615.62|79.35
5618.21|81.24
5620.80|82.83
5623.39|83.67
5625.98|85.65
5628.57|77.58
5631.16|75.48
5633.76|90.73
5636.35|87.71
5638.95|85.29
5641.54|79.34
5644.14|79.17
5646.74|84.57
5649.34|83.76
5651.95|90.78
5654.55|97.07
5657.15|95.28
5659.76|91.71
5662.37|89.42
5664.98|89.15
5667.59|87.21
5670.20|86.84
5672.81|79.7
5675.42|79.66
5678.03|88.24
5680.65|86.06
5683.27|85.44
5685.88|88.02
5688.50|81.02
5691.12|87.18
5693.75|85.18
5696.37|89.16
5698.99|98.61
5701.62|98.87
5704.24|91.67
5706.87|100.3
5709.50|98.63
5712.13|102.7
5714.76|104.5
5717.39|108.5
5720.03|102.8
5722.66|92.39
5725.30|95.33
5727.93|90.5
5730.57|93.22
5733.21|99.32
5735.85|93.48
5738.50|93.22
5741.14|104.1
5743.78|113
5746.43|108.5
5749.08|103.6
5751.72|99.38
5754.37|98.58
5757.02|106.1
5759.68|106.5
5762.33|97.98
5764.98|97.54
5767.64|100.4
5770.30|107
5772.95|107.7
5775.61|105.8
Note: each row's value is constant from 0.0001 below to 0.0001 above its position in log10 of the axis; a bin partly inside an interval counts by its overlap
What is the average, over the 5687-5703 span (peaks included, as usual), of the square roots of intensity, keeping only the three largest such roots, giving 9.8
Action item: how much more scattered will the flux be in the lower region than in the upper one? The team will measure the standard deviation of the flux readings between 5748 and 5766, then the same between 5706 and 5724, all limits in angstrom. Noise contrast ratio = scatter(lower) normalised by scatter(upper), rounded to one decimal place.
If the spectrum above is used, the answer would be 1.3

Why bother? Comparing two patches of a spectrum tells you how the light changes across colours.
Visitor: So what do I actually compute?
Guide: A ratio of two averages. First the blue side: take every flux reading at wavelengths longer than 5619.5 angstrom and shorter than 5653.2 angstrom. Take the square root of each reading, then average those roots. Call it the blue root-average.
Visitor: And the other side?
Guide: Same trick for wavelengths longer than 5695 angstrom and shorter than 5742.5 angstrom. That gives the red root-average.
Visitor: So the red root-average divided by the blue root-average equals 1.081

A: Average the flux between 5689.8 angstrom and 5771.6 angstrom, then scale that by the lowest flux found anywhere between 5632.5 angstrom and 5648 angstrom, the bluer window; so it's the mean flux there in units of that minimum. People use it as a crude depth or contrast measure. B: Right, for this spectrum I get 1.25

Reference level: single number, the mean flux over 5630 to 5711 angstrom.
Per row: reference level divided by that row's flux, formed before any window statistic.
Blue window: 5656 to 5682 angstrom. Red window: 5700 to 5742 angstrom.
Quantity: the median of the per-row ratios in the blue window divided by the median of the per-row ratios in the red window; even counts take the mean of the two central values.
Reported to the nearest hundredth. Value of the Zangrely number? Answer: 1.13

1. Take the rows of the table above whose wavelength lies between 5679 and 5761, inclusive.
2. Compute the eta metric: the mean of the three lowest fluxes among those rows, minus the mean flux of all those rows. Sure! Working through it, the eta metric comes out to -13.1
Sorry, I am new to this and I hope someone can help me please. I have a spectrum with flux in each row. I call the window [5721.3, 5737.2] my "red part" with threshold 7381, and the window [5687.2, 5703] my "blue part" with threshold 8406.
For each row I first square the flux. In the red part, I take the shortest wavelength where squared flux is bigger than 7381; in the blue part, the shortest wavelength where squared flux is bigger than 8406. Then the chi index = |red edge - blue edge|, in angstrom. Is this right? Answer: 23.7 angstrom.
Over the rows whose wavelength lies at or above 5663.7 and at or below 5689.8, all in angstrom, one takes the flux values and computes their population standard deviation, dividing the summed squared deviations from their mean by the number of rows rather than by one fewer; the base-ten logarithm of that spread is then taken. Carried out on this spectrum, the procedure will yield 0.54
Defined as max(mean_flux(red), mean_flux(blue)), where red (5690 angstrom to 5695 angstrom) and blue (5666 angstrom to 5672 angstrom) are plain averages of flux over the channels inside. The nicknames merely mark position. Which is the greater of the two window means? 87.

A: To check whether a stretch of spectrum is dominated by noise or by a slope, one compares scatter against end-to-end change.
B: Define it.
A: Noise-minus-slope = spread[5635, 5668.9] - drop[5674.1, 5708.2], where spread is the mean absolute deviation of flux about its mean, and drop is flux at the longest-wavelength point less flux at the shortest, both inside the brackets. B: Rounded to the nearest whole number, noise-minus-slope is -16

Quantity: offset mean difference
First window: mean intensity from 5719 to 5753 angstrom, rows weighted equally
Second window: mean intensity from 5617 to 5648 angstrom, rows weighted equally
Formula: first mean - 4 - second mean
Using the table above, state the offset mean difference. 12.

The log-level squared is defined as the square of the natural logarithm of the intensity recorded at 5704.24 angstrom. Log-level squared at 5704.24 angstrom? 20.4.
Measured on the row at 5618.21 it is 19.3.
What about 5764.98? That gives 21.0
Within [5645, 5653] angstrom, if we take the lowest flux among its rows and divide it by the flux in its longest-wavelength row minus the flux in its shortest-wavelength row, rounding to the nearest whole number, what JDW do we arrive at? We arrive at 13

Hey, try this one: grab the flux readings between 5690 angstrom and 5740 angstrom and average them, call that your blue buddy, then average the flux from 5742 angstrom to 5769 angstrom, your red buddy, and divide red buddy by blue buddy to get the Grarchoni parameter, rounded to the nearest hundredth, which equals 1.07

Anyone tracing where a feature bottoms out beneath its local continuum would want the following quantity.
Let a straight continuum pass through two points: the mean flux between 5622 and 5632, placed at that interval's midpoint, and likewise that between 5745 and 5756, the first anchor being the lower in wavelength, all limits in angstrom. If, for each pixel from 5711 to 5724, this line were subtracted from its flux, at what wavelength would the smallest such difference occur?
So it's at 5722.66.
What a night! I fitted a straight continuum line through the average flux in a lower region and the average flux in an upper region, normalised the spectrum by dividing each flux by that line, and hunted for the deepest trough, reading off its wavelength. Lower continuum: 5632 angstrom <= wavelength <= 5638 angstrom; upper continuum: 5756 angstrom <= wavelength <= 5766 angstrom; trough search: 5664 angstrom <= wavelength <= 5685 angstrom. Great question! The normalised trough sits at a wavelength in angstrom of 5675.42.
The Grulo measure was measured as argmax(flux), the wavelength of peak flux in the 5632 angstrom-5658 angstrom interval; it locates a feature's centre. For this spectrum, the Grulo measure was 5654.55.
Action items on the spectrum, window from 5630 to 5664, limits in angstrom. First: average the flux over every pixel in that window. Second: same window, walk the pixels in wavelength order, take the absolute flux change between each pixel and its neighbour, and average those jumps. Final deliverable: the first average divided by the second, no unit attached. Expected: 19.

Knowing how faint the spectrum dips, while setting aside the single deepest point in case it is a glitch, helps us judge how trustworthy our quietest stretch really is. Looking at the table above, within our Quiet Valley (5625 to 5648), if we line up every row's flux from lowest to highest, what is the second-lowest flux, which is 77.58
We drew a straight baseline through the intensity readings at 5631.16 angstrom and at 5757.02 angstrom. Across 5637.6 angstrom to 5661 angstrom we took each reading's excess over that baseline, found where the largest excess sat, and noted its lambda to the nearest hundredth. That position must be 5654.55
